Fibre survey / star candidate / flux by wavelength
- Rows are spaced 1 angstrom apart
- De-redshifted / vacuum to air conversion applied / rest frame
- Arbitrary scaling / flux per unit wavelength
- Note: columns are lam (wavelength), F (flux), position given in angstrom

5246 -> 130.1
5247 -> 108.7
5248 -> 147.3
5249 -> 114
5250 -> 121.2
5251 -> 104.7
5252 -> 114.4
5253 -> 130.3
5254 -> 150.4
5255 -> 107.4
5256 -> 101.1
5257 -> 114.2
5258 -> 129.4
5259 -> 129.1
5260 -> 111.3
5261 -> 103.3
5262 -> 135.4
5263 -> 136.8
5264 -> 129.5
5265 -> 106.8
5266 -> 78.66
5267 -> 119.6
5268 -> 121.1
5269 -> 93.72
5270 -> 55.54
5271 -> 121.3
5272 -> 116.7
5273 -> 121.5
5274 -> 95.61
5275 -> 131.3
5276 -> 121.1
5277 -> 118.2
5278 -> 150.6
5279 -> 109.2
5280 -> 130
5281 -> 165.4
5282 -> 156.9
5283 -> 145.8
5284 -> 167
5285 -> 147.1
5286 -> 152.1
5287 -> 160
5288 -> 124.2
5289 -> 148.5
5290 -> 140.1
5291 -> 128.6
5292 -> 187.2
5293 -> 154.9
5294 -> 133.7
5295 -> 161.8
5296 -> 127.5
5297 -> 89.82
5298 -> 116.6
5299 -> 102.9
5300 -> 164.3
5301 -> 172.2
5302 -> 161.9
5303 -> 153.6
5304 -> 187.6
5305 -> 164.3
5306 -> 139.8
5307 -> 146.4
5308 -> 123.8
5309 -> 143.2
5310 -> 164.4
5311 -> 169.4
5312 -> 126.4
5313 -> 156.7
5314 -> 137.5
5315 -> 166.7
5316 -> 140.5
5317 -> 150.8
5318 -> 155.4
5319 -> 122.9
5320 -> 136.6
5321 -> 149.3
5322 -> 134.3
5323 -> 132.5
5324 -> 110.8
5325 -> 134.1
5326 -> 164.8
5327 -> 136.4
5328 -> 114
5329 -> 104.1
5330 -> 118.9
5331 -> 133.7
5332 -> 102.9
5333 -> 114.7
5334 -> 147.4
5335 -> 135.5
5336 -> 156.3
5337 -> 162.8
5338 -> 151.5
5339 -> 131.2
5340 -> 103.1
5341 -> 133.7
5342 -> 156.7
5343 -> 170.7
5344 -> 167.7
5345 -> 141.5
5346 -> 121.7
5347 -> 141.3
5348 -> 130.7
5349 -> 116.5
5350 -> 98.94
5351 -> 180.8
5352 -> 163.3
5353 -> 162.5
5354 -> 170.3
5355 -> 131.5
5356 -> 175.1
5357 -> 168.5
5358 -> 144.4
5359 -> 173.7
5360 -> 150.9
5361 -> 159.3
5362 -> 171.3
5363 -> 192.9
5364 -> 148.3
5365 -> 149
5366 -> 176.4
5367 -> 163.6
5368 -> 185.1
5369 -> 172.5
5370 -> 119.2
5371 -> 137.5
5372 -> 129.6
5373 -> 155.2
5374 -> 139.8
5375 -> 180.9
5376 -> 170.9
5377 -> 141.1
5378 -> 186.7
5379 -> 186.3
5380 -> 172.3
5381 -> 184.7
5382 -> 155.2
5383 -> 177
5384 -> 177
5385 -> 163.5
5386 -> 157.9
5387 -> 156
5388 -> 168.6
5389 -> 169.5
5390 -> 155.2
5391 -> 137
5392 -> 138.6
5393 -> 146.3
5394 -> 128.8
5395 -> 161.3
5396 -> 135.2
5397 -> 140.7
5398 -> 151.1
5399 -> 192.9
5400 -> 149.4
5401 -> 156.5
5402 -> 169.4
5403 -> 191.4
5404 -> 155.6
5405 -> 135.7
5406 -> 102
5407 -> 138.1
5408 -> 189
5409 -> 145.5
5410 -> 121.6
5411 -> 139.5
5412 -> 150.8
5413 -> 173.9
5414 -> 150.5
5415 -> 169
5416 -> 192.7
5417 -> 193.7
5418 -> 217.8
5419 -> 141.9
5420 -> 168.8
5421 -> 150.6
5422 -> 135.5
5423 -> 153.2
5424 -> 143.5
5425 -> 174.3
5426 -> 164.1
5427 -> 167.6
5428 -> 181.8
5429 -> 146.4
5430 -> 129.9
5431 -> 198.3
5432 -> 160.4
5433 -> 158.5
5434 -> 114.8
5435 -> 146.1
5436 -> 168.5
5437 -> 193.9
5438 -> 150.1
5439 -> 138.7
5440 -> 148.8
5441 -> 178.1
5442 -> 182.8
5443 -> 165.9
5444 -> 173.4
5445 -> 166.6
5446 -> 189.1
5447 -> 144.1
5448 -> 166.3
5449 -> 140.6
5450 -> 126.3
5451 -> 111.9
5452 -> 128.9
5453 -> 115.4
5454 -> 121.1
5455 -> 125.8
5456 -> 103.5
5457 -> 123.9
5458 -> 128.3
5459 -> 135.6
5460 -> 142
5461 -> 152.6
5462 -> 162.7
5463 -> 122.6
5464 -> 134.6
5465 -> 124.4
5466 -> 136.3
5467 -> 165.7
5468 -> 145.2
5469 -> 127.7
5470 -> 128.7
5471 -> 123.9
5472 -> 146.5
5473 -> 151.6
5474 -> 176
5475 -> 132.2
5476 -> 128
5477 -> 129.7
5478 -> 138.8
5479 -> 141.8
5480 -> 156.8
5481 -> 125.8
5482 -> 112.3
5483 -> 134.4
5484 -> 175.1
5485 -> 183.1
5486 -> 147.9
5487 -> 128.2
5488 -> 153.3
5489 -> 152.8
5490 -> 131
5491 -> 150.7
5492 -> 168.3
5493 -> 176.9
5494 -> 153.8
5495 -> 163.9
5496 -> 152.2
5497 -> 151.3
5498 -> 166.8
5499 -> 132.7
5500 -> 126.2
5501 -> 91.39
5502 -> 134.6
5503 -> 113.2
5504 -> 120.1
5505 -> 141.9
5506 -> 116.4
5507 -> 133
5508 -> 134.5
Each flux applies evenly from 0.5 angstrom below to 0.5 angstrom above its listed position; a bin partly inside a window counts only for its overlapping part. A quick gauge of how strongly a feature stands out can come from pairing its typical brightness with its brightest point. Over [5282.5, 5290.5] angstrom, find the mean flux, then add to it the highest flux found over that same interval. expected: 315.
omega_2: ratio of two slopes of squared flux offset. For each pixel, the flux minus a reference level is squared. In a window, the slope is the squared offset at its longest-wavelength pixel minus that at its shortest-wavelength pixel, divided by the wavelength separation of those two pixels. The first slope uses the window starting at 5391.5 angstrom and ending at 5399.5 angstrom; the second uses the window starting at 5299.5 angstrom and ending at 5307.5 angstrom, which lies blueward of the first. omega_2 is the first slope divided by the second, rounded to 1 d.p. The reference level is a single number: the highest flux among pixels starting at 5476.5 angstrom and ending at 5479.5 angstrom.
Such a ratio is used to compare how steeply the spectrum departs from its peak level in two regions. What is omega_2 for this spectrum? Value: -5.4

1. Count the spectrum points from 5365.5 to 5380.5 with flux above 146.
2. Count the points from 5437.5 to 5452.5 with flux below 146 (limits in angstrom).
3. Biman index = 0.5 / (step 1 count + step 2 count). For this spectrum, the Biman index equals 0.031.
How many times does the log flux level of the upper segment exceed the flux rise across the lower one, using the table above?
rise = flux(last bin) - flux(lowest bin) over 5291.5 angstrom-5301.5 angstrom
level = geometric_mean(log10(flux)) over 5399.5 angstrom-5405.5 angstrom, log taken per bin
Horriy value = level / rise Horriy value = -0.1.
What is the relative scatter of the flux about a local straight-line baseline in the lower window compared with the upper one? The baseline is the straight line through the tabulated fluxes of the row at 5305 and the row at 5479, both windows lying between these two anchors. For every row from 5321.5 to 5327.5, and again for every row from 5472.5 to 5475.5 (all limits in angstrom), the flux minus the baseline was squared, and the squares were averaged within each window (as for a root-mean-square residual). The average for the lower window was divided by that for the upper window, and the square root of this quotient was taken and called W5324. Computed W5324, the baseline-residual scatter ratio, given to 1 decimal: 1.5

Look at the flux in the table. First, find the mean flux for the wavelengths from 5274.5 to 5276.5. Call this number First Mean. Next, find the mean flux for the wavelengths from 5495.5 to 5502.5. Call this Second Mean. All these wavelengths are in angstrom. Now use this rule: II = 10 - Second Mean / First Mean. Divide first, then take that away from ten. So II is 8.92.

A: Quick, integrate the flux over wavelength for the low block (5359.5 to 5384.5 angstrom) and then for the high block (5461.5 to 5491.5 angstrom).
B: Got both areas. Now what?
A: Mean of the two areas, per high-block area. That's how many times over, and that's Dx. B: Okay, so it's 0.98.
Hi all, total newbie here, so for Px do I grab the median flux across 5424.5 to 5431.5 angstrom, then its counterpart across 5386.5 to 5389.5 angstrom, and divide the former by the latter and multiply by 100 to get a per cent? 99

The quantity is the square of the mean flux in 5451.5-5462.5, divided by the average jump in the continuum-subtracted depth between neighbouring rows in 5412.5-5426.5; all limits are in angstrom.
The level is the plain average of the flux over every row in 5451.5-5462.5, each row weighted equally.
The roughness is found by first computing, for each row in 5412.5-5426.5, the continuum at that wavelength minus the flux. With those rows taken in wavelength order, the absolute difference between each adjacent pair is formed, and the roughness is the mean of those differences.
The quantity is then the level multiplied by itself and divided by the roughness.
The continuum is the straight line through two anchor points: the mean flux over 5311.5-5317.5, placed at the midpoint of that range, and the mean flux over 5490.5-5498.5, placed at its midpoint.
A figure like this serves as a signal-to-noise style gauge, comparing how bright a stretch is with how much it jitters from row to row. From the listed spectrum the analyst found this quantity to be 755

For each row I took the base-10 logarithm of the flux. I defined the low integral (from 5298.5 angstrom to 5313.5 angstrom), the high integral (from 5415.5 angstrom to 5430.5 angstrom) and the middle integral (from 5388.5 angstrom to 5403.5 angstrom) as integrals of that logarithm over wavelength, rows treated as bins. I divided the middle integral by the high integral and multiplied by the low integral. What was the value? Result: 32.3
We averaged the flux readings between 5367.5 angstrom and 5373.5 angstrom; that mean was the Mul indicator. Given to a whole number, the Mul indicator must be 150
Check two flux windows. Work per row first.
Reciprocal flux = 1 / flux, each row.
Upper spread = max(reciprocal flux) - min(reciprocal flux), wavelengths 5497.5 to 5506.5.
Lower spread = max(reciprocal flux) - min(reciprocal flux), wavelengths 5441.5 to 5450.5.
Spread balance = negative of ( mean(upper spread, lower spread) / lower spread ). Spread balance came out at -1.4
